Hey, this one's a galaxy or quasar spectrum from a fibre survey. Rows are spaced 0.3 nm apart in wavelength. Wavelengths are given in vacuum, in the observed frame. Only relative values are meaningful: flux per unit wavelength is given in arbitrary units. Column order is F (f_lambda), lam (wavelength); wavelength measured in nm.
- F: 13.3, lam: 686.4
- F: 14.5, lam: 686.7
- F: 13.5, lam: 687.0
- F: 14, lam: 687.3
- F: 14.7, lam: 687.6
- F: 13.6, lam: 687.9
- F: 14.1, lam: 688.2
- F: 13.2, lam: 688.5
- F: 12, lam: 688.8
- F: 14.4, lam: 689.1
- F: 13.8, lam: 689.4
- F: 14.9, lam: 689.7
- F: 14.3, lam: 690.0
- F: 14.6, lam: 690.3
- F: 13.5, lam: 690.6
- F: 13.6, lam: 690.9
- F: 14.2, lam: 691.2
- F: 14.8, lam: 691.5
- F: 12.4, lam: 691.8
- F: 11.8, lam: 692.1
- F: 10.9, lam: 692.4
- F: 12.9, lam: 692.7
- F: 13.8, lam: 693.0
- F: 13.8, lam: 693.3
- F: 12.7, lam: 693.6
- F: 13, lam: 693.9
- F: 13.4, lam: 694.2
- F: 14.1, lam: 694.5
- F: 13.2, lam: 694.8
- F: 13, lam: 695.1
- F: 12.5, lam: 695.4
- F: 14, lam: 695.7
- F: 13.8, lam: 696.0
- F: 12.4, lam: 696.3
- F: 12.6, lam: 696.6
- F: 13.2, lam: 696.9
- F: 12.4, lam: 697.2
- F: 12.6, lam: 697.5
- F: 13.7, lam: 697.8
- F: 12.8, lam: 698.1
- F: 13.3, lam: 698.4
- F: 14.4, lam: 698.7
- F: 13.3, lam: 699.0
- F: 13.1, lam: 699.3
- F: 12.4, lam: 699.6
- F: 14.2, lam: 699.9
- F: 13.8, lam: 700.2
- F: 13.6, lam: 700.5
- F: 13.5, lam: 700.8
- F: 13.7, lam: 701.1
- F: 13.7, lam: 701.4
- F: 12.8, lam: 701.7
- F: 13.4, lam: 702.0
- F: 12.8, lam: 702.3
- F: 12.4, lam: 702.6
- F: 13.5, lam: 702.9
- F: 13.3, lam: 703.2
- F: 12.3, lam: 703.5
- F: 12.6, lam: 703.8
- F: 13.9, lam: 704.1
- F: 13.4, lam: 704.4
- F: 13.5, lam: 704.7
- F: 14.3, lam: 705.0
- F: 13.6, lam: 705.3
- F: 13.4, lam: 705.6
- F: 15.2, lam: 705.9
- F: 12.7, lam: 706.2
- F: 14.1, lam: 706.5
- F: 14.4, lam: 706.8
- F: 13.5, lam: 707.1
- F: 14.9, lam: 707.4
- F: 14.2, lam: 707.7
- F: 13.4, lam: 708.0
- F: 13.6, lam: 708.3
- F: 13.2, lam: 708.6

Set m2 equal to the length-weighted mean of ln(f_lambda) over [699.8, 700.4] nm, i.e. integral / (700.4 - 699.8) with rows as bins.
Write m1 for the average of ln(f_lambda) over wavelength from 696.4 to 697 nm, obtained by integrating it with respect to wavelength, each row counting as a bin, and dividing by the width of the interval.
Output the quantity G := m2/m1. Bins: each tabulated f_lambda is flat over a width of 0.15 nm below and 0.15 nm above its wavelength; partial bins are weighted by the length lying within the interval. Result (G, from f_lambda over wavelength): 1.03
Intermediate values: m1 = 2.55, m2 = 2.64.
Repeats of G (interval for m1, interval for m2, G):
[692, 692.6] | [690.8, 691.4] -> 1.08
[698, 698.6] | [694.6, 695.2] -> 1.00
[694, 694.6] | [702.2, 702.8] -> 0.97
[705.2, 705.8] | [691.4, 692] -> 0.99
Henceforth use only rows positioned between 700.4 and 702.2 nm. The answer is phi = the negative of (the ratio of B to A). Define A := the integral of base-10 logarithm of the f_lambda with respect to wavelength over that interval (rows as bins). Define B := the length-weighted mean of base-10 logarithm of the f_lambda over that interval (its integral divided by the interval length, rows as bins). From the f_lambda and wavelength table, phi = -0.56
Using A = 2.0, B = 1.13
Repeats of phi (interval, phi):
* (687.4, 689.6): -0.45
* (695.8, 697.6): -0.56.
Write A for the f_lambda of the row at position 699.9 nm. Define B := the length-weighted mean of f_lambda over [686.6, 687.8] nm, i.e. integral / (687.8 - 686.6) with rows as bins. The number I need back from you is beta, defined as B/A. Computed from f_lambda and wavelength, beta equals 0.996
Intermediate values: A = 14.2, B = 14.1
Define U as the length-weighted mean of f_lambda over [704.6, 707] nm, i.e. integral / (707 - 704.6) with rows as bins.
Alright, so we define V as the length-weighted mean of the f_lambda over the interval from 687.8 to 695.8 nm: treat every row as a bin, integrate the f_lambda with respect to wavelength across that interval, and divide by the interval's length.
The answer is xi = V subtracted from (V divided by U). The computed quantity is -12.5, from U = 13.9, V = 13.4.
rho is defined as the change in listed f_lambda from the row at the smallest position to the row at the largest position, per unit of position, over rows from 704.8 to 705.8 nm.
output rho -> -1.5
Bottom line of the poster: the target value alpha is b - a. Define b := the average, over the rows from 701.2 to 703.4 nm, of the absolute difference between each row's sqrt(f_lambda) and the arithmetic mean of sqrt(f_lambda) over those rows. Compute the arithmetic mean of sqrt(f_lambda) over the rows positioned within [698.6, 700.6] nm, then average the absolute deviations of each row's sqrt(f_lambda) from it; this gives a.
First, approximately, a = 0.071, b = 0.055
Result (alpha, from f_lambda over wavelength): -0.02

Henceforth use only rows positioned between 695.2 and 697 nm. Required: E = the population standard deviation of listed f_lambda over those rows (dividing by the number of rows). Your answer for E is 0.6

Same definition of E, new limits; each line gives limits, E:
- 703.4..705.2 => 0.7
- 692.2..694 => 1.0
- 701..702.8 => 0.5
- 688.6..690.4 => 1.0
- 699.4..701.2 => 0.6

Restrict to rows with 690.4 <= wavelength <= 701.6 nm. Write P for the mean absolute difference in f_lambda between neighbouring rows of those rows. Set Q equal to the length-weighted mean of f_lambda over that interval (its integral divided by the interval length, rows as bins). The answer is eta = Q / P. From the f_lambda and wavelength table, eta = 19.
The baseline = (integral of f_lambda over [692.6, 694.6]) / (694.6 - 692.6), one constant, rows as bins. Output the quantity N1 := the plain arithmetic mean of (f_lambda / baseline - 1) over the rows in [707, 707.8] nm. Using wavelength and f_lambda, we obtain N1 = 0.061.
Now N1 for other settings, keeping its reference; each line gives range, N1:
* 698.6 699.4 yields 0.016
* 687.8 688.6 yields 0.019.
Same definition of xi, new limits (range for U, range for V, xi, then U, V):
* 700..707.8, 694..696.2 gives -12.4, 13.6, 13.4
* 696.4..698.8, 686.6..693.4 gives -12.6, 13.1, 13.6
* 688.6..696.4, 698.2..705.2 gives -12.4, 13.4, 13.4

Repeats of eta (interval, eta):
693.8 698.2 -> 19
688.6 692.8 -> 13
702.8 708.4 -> 16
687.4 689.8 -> 12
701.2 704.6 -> 19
